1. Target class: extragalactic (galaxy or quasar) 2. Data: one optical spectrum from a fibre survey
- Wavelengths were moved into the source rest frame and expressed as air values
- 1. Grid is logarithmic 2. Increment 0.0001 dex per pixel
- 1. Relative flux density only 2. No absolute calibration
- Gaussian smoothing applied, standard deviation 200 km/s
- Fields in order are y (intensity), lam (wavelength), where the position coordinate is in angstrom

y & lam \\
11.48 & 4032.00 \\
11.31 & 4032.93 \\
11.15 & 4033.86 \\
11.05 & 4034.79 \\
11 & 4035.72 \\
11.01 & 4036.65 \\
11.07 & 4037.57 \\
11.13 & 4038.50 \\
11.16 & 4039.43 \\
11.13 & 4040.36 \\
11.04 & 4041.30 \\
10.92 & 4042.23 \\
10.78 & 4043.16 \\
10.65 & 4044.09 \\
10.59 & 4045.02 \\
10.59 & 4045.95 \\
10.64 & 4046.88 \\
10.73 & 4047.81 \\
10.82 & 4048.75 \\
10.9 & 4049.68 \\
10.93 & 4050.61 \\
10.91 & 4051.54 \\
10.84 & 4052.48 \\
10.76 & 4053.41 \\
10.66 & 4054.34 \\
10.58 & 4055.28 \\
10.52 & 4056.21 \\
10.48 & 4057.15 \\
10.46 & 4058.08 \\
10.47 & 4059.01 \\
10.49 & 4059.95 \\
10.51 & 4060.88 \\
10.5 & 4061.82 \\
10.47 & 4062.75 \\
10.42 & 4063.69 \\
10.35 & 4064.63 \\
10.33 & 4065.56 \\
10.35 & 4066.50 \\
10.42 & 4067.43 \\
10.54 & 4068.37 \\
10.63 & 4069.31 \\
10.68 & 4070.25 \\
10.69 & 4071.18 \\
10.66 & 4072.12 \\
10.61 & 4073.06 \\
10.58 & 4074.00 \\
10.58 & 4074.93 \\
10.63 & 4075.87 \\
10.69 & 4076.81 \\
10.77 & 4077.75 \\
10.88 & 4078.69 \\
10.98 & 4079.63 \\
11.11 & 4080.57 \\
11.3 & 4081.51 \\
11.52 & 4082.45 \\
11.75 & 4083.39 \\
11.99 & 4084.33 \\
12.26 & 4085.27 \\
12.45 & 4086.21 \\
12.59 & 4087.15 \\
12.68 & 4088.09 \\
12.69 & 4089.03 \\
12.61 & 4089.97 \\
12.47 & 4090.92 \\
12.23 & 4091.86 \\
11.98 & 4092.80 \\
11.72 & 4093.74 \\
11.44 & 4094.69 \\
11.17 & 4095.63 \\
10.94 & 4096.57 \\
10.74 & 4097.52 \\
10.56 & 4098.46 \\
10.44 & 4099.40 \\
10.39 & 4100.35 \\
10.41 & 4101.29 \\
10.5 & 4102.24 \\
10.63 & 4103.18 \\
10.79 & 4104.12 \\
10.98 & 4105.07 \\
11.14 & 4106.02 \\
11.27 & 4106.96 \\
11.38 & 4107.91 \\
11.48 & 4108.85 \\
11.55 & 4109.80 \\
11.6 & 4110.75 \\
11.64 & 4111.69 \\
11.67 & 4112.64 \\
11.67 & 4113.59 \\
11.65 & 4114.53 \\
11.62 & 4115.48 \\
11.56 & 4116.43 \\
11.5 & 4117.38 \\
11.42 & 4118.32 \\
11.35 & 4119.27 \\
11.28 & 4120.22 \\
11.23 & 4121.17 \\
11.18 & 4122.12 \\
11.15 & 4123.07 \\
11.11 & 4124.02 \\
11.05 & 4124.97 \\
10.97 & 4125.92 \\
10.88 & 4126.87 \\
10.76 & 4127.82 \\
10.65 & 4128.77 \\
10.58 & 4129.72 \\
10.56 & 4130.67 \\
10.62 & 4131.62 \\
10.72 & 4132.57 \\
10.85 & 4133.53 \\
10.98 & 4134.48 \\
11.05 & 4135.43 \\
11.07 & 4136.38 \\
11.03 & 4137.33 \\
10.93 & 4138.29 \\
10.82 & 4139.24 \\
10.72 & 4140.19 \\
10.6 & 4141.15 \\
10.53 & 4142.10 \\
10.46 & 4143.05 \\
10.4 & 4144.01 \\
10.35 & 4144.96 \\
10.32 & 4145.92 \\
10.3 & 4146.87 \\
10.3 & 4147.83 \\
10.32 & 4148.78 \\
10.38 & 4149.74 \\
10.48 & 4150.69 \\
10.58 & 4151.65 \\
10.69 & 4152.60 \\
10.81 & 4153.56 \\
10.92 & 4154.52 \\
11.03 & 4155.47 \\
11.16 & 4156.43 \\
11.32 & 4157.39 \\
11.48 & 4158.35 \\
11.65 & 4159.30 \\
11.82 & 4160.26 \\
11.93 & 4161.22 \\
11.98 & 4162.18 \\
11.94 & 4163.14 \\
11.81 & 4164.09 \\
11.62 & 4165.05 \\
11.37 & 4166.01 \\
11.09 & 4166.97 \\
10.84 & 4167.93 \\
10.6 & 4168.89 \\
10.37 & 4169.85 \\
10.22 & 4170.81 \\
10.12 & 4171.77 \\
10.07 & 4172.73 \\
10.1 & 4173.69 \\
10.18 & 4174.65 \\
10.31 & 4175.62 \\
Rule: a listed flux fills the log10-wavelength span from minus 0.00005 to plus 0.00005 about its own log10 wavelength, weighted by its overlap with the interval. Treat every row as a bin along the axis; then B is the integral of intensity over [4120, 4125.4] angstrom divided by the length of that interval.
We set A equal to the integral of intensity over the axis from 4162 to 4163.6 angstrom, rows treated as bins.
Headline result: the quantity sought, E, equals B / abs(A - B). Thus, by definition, 1.4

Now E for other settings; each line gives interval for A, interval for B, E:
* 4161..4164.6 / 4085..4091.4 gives 0.4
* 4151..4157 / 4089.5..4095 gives 0.2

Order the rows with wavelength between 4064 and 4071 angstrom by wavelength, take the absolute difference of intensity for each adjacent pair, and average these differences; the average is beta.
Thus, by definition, 0.06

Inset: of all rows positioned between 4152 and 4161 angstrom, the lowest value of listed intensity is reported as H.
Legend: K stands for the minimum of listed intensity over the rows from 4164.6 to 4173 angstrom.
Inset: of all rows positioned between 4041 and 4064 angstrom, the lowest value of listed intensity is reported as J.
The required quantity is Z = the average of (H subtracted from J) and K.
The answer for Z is 4.90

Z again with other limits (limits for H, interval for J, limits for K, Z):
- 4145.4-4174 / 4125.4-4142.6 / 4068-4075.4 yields 5.50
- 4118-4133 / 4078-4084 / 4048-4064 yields 5.37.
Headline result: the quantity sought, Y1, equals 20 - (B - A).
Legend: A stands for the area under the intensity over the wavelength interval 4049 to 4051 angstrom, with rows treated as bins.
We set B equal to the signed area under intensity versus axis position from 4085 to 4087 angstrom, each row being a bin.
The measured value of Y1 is 17.0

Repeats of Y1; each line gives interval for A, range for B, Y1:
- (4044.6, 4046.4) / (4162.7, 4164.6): 16.4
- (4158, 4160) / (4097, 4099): 22.0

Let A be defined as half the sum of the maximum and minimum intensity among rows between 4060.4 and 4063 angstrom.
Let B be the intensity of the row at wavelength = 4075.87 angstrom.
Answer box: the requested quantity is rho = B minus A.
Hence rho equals 0.1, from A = 10.5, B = 10.63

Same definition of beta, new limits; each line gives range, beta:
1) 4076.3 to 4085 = 0.16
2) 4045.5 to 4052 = 0.06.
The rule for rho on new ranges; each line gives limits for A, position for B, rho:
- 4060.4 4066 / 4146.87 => -0.1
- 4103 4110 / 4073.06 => -0.5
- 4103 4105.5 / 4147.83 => -0.5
